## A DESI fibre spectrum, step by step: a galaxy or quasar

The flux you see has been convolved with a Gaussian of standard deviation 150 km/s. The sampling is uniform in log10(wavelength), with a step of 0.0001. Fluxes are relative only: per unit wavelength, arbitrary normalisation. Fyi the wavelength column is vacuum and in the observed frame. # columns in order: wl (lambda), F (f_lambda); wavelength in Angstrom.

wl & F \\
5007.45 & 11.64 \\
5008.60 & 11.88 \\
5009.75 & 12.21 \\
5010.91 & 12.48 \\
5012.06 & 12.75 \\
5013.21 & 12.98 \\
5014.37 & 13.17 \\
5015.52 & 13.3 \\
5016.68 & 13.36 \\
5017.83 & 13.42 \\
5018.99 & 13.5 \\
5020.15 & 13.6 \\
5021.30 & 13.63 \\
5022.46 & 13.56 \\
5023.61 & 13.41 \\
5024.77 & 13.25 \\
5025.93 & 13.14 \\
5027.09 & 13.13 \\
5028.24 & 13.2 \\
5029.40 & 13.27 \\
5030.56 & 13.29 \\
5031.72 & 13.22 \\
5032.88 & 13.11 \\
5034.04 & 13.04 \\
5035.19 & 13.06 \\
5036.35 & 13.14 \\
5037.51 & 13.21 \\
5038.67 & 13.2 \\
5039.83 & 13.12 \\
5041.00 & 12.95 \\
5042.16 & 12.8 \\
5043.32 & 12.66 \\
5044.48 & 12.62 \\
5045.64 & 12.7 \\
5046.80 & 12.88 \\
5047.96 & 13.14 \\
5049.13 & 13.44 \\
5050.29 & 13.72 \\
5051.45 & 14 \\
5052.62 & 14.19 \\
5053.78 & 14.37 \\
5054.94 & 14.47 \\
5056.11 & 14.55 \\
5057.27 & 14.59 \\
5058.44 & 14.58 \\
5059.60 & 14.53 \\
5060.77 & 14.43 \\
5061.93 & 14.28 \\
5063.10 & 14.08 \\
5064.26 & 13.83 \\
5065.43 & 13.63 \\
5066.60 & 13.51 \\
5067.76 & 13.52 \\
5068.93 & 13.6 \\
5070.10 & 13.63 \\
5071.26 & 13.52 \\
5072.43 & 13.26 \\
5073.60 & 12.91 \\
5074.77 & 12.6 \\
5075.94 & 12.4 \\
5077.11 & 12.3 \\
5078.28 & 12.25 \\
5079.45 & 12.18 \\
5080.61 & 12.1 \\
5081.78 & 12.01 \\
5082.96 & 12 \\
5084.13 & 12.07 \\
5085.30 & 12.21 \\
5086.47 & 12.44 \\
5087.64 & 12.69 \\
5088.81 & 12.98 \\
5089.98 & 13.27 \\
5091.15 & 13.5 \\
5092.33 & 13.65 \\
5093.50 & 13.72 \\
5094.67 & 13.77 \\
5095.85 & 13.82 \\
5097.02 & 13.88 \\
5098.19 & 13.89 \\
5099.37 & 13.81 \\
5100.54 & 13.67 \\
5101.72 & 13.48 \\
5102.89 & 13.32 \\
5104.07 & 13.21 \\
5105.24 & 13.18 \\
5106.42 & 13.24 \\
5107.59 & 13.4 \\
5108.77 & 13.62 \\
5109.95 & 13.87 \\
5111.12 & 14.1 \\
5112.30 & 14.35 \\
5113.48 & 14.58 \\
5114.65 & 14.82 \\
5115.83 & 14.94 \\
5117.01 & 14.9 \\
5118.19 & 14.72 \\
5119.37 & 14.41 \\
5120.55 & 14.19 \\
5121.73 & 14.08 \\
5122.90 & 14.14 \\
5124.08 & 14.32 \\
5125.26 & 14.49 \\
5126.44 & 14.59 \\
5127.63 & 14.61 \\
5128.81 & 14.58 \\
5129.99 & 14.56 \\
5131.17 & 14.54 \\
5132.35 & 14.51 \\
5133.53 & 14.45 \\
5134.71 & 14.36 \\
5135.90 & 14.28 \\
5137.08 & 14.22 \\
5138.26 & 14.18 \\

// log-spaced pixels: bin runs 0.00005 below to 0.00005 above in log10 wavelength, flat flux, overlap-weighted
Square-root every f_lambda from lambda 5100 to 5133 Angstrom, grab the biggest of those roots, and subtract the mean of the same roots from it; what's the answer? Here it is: 0.10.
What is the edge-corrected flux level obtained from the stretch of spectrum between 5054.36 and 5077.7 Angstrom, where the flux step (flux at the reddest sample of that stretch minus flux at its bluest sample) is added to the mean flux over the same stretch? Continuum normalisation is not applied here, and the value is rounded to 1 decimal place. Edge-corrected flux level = 11.5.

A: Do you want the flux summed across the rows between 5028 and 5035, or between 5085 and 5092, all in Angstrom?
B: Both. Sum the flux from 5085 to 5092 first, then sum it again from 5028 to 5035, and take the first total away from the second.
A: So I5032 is 2.0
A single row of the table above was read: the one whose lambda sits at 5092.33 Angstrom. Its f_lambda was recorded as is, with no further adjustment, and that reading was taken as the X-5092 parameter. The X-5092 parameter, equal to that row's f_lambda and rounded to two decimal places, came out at 13.65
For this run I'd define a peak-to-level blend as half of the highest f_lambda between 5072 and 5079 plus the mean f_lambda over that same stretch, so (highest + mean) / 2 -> 12.9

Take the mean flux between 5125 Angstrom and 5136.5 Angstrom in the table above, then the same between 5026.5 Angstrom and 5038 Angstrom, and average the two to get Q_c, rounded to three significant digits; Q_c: 13.8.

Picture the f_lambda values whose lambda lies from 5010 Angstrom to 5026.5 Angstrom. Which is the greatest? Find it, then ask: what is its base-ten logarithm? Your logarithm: 1.13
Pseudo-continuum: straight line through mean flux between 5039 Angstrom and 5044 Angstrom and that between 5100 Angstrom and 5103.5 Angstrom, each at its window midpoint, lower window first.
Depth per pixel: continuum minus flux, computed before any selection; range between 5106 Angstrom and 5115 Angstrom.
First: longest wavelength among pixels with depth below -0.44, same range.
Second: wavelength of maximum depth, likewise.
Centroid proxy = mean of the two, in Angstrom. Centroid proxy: 5110.5 Angstrom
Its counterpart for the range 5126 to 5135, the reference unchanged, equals 5134.7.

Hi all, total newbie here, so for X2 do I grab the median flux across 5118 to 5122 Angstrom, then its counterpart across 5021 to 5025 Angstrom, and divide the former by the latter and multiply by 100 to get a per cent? 106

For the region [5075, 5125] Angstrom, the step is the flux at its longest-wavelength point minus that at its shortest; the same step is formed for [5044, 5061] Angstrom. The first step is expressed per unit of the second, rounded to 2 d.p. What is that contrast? 1.06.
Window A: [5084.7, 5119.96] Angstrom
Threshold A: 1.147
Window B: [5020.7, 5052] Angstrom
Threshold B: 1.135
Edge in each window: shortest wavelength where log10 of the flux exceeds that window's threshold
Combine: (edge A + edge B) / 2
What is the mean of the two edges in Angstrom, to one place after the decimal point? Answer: 5080.7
